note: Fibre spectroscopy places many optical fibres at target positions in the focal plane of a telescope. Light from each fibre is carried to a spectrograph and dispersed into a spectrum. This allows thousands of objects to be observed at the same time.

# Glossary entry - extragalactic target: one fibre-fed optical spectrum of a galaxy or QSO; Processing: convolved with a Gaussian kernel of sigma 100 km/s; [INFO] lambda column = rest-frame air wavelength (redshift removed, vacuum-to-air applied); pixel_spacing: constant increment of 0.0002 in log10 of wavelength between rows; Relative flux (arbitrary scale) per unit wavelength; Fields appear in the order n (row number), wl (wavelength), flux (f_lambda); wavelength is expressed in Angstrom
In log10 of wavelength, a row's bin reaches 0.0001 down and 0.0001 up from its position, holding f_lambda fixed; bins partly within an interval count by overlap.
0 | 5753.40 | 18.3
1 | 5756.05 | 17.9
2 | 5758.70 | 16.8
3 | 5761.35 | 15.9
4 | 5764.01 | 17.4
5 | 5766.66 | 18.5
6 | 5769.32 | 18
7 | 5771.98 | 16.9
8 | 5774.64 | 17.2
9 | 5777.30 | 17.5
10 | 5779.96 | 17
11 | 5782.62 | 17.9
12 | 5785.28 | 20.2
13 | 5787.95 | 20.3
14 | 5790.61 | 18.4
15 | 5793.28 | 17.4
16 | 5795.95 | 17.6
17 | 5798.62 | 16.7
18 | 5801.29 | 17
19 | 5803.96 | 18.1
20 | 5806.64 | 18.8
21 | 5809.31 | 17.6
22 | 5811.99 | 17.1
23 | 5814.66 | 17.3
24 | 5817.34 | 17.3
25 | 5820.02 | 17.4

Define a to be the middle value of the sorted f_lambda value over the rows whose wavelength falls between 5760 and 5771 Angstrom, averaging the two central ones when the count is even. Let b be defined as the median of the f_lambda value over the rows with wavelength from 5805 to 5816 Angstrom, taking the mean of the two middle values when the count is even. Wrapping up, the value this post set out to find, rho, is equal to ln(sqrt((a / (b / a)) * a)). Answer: 2.881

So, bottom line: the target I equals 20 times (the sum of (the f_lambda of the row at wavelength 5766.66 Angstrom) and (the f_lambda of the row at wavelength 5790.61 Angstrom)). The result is 738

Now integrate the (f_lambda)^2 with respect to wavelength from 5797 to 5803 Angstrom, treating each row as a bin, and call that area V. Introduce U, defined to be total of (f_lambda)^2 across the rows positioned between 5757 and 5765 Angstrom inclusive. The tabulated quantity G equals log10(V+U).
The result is 3.41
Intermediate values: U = 838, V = 1728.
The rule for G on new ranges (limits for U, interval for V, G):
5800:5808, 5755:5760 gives 3.39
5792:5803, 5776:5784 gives 3.56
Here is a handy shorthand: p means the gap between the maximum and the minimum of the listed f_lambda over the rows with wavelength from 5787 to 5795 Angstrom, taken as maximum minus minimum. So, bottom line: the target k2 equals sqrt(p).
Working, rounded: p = 2.90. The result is 1.70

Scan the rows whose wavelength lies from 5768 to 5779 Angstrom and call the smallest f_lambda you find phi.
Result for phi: 16.9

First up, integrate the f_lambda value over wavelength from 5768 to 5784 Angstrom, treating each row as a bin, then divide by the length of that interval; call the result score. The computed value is 17.4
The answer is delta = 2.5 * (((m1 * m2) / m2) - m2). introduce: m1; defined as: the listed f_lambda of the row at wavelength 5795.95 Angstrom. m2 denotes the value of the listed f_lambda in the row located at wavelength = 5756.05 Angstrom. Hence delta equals -1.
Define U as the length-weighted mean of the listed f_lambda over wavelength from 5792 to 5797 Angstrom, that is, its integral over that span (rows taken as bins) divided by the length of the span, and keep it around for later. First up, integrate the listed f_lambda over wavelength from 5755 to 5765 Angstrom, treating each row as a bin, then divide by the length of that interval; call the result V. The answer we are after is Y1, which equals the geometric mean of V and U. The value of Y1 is 17.2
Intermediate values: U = 17.5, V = 17.0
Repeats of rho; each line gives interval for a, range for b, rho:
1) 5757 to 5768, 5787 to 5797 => 2.813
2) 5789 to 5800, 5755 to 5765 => 2.874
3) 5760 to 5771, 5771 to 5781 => 2.891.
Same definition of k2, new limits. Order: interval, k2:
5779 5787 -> 1.79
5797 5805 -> 1.18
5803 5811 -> 1.10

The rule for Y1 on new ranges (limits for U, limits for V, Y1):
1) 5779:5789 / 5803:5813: 18.4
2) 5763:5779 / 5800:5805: 17.6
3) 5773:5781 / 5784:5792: 18.4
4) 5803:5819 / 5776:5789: 18.1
